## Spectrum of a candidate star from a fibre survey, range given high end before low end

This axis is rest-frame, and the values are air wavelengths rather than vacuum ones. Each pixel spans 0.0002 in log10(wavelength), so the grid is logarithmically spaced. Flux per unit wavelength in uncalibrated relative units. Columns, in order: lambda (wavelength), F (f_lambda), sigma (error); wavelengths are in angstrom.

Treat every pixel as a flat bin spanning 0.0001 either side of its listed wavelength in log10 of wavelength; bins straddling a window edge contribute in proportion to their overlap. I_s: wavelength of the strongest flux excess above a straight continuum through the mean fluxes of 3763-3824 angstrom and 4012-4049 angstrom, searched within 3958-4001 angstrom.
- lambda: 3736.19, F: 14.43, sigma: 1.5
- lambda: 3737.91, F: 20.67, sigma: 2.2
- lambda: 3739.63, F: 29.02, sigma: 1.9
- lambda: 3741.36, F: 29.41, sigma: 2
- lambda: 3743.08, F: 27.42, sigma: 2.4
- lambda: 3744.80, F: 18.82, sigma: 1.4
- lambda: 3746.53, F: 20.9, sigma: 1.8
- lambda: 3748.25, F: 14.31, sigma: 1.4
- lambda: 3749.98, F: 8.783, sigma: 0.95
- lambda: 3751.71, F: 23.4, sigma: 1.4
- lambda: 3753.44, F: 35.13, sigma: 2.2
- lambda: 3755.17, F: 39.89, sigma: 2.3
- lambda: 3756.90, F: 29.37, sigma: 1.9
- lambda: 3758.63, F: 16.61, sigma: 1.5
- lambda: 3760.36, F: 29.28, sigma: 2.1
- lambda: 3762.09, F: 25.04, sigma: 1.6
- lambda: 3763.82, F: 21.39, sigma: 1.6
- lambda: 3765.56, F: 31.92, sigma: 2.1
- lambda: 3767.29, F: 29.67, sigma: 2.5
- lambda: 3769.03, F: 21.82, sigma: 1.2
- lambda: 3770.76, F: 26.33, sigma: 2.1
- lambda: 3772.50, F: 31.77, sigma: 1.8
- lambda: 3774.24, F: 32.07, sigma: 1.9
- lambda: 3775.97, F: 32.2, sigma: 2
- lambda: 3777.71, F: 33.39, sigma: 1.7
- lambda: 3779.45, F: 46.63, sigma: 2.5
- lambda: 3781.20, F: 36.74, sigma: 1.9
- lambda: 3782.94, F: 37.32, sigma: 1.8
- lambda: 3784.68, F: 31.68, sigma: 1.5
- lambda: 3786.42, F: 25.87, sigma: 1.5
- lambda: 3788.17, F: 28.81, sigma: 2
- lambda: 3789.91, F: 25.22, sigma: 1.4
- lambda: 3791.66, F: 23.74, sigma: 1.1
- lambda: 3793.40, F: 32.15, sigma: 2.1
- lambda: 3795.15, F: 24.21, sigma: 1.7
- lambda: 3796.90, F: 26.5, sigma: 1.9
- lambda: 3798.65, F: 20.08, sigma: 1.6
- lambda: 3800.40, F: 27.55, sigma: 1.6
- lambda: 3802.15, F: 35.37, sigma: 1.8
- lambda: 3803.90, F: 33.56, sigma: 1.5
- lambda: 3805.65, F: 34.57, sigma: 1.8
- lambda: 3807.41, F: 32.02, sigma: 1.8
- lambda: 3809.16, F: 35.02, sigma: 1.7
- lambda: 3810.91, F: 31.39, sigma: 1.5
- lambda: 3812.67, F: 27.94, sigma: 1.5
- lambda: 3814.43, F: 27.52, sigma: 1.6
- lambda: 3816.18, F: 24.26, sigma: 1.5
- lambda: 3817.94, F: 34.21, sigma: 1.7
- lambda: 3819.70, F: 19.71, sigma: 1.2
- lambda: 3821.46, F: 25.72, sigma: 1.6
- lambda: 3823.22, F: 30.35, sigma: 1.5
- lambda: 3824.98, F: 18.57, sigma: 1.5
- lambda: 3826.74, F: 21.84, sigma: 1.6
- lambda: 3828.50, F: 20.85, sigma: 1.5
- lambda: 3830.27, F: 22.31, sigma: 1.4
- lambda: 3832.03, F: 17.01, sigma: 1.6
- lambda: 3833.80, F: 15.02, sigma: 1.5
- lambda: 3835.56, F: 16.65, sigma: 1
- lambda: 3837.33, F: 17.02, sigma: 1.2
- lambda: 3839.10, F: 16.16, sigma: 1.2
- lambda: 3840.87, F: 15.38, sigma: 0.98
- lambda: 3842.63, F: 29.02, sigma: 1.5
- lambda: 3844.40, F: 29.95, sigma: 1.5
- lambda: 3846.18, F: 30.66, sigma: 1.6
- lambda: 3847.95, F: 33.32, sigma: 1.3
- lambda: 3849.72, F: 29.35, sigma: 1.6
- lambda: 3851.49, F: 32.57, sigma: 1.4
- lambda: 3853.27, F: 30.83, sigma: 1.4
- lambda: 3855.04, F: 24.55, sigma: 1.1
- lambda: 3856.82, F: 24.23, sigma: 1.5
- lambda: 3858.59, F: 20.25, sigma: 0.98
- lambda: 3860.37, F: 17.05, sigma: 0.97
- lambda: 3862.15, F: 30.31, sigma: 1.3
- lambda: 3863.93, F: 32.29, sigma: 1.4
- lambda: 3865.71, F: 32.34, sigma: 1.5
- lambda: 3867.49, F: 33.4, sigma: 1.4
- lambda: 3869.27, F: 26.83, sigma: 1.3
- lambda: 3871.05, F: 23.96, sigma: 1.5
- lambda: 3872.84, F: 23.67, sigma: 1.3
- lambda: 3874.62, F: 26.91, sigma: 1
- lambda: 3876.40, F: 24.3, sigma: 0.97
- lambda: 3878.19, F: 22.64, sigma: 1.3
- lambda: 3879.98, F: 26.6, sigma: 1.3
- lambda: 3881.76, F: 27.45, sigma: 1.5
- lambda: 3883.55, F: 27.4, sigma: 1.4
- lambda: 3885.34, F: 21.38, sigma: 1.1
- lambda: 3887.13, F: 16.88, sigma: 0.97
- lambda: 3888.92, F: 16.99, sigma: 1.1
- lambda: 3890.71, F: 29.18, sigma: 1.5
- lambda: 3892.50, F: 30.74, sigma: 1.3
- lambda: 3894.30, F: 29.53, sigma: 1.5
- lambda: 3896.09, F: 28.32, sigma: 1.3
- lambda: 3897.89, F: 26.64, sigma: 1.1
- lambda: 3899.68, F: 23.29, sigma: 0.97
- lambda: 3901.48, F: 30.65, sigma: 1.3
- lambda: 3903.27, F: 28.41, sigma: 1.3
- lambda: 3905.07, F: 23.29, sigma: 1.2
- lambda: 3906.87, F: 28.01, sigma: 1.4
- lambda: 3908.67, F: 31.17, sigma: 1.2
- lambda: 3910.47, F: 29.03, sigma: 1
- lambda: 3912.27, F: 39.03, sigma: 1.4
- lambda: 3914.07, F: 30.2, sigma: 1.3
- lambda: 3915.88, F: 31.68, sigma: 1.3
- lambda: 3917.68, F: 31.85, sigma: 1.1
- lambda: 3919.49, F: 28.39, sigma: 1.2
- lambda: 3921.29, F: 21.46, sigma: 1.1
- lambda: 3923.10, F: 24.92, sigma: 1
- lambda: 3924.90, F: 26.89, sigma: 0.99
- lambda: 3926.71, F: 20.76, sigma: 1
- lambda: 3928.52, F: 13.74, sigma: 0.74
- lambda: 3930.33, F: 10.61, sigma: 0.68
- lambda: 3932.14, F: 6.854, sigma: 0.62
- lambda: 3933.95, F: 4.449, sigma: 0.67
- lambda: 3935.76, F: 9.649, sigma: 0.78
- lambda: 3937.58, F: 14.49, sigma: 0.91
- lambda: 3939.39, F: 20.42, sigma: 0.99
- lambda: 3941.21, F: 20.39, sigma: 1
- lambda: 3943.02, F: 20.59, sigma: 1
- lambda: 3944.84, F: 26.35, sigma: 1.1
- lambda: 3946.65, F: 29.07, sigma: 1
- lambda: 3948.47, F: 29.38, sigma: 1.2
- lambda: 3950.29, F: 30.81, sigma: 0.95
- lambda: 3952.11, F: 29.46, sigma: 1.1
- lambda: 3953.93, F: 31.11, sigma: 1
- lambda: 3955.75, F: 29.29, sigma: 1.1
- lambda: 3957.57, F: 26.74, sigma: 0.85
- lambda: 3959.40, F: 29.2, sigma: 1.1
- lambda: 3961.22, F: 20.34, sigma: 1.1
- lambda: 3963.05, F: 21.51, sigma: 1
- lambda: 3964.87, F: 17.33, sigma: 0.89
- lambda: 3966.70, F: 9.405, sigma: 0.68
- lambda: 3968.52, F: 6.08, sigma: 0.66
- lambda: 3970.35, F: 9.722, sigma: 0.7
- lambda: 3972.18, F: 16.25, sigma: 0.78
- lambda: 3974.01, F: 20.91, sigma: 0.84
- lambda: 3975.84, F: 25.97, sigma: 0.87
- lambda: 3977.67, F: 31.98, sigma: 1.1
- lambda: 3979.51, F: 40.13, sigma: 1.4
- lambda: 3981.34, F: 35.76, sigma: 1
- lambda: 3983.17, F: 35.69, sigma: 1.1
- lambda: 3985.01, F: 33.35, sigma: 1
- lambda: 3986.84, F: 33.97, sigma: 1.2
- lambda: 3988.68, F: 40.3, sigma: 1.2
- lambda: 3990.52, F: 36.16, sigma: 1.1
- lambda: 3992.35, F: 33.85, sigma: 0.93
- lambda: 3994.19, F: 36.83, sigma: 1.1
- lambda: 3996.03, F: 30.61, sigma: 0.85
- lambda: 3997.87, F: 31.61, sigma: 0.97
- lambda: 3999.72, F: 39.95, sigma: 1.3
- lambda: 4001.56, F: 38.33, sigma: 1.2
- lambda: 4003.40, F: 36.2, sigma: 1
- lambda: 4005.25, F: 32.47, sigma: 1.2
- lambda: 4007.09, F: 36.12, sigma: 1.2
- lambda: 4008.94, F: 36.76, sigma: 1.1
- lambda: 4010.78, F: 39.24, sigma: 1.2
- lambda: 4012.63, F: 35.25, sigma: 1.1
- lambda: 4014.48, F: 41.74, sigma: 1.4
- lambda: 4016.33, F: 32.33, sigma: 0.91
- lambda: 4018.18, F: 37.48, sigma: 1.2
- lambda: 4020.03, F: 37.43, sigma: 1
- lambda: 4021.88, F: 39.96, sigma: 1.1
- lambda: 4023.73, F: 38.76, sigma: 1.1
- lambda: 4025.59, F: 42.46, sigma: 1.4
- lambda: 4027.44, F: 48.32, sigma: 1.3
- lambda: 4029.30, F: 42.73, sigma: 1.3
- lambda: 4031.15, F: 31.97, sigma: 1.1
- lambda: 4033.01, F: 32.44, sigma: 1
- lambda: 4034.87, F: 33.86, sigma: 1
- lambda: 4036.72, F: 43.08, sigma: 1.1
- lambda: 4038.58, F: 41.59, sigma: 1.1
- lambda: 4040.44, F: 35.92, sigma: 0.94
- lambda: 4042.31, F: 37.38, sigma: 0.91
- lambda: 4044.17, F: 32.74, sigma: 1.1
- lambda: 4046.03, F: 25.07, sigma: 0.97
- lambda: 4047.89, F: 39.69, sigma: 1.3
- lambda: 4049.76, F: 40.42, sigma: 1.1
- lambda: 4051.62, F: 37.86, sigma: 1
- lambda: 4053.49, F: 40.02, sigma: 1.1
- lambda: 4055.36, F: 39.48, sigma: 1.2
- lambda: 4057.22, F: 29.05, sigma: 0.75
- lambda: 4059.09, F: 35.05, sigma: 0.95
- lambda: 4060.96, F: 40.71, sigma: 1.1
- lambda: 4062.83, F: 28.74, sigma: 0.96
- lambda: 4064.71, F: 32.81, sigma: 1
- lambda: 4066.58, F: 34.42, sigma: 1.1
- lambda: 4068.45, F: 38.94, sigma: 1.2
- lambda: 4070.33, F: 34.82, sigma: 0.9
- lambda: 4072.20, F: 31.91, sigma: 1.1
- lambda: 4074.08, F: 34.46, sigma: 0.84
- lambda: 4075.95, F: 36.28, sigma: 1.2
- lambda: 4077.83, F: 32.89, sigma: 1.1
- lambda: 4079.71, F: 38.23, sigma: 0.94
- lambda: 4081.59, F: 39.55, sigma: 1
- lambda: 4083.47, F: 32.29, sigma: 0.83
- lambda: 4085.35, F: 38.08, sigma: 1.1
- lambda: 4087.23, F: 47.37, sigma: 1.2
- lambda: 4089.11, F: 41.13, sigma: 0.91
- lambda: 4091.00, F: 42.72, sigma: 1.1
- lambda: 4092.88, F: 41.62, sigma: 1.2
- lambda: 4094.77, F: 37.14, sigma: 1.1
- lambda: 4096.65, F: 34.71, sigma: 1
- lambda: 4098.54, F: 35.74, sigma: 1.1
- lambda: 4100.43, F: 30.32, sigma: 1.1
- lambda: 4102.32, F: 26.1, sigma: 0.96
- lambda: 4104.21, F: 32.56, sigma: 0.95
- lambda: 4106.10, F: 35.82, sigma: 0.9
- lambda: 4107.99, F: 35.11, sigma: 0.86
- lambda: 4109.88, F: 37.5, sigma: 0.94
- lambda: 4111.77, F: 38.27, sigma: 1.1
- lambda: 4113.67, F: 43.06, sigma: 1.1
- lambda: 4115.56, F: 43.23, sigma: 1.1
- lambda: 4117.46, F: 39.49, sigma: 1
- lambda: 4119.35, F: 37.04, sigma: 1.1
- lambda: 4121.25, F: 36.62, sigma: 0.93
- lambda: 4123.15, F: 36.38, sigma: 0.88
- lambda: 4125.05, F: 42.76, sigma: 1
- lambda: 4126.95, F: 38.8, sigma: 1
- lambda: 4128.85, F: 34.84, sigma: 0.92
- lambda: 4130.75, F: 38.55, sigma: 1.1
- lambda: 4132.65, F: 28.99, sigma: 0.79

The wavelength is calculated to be 3979.51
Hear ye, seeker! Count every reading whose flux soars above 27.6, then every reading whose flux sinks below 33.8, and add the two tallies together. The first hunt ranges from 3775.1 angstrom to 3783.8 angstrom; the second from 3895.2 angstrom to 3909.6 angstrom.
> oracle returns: 13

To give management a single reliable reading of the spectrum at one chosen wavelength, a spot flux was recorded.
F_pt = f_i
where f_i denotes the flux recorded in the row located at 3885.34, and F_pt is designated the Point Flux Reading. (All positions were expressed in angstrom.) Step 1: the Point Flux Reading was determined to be 21.38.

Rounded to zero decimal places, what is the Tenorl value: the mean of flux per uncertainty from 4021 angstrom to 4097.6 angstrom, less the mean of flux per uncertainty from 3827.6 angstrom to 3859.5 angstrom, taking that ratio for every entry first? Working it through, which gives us 18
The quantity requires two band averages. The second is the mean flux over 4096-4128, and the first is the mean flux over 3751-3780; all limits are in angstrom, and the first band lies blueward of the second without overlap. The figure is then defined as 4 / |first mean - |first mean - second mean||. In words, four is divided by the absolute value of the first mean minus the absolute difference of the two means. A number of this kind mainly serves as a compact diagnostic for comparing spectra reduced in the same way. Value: 0.18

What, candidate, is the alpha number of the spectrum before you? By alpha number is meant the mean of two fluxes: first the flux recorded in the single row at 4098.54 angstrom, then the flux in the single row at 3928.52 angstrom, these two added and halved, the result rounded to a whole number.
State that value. 25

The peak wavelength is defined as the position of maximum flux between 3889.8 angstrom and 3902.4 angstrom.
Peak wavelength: 3892.50 angstrom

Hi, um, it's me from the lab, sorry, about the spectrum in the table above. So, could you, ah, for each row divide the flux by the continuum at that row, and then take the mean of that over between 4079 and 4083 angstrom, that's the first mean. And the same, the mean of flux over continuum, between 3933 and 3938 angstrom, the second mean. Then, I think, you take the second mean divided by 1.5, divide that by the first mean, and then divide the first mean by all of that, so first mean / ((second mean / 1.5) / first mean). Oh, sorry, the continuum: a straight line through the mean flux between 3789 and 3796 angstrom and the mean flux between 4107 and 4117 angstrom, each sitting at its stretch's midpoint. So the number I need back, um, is 5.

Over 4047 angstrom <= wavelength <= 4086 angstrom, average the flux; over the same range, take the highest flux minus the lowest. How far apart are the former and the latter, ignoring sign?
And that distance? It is 24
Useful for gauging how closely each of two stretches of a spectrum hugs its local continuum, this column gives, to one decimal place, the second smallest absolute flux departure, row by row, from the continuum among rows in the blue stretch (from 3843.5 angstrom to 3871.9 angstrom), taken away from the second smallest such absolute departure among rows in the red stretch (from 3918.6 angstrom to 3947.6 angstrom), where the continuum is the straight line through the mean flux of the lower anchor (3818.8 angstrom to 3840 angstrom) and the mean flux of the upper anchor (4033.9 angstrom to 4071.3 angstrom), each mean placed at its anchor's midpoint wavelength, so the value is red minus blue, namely -1.4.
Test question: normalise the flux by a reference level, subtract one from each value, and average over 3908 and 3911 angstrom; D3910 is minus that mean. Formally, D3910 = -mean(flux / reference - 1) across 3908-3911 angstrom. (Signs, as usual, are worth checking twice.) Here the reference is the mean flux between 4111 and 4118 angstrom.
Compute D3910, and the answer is 0.27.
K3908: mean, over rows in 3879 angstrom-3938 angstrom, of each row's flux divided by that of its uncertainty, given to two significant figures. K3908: 21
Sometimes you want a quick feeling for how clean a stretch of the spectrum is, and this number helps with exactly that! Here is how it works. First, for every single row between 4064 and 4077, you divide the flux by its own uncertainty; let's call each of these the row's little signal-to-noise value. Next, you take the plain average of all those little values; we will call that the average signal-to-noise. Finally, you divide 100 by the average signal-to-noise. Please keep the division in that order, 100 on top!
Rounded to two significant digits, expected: 3.0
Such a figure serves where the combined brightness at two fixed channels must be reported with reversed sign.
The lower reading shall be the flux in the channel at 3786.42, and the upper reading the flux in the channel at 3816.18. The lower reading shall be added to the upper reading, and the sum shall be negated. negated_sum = -50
